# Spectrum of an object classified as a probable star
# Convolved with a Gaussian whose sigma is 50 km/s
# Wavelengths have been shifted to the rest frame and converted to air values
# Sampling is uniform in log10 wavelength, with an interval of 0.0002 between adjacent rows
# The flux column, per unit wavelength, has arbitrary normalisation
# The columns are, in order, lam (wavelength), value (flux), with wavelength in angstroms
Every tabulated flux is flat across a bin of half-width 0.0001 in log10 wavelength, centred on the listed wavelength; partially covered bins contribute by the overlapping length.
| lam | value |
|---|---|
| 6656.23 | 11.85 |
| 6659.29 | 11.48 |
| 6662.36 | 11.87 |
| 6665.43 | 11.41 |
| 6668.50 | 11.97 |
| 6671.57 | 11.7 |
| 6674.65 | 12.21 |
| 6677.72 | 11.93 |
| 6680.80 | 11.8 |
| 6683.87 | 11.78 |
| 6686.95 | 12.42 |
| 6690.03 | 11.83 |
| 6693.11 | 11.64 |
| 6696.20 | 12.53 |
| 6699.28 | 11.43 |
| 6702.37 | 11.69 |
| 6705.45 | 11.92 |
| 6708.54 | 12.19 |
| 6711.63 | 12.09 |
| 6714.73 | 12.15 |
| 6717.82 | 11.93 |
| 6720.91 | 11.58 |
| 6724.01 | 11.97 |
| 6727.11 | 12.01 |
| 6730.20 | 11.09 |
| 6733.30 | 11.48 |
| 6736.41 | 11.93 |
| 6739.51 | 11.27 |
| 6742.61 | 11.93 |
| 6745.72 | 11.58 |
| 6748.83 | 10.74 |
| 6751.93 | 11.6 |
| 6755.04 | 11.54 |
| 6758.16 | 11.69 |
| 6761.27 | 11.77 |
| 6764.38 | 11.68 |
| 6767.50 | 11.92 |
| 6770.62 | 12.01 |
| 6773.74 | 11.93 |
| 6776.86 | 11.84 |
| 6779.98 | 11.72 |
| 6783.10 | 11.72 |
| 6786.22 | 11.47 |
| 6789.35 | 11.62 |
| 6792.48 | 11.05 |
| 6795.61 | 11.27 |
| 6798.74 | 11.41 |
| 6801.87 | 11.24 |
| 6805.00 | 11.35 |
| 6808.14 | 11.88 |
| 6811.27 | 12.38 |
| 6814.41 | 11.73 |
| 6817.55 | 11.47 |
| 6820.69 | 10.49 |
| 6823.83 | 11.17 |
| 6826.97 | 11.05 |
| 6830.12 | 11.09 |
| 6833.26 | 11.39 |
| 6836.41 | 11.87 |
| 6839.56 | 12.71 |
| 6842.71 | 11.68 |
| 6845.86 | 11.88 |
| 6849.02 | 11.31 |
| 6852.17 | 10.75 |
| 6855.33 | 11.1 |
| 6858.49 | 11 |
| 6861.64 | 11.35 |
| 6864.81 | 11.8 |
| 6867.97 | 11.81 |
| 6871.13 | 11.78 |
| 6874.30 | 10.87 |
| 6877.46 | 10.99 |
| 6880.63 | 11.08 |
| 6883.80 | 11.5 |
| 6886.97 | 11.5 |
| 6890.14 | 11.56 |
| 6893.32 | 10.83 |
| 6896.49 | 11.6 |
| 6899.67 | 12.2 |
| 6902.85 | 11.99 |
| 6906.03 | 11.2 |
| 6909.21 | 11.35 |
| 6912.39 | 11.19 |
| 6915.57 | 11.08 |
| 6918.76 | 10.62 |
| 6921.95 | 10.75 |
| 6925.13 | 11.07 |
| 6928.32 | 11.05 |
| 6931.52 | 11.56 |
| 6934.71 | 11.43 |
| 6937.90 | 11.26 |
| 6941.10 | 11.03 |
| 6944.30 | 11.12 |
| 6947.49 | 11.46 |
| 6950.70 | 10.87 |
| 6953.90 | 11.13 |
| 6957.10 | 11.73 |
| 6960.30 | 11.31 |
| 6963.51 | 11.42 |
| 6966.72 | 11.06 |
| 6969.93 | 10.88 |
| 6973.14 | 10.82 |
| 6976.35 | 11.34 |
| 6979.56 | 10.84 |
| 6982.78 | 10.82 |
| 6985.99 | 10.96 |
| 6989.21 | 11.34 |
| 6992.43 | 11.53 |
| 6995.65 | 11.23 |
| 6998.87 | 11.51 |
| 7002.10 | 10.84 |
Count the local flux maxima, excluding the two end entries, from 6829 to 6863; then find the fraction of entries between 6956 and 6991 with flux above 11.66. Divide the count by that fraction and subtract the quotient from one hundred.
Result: 67.0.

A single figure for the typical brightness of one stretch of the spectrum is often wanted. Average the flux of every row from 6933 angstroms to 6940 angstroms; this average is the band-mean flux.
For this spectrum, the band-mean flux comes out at 11.3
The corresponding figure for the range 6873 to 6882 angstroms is 11.0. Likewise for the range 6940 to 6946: 11.1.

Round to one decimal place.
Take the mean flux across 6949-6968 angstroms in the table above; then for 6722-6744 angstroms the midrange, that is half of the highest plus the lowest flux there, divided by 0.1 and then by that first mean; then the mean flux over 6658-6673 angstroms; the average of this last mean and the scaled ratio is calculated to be 11.0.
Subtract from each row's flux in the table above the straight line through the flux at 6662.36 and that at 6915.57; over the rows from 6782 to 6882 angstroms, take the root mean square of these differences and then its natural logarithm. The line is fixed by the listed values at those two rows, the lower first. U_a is -0.8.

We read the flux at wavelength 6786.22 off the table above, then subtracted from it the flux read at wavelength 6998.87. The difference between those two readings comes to 0.0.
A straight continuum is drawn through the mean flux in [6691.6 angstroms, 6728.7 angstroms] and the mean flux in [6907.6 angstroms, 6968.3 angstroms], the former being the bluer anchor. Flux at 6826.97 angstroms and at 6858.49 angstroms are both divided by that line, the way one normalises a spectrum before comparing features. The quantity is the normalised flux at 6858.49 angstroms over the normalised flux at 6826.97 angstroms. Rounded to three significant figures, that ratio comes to 1.00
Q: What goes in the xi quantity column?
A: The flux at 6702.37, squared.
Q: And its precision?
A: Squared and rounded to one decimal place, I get 136.7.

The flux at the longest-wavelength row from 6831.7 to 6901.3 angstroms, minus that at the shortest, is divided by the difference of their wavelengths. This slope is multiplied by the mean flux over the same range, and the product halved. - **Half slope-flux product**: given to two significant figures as 0.070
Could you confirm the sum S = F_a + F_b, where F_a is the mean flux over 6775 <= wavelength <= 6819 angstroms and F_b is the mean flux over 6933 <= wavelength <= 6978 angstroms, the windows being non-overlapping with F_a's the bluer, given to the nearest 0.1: 22.8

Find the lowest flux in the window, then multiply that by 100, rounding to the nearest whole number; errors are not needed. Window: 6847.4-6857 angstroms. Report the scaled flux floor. 1075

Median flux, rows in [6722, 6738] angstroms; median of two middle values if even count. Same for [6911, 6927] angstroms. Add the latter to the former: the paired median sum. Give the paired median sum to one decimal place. 23.0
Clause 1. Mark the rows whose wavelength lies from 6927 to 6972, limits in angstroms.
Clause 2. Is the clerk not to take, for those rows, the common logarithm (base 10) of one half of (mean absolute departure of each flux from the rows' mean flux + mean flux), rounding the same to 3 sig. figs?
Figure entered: 0.758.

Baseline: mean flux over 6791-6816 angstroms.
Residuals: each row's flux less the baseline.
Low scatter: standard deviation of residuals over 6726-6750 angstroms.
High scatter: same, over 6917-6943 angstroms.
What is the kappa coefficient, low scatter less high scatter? 0.13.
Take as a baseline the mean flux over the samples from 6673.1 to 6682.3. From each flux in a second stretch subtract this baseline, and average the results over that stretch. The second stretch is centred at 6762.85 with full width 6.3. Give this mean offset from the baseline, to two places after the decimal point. -0.25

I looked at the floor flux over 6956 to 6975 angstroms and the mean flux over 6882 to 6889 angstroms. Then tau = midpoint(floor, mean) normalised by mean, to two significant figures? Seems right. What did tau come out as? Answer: 0.97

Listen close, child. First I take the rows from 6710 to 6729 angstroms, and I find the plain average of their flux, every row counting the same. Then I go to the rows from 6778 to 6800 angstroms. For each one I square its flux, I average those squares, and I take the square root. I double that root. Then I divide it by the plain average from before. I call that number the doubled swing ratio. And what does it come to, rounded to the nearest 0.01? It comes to 1.92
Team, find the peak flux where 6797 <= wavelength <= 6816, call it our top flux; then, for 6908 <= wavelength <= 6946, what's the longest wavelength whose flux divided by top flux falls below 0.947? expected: 6944.30 angstroms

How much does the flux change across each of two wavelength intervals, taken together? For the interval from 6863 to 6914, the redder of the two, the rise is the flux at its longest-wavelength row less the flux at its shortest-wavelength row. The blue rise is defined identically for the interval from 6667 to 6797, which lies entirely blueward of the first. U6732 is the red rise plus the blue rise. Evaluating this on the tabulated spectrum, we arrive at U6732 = -1.3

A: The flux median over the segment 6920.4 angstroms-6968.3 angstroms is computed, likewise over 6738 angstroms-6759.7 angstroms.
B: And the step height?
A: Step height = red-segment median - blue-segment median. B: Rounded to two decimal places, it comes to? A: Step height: -0.45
